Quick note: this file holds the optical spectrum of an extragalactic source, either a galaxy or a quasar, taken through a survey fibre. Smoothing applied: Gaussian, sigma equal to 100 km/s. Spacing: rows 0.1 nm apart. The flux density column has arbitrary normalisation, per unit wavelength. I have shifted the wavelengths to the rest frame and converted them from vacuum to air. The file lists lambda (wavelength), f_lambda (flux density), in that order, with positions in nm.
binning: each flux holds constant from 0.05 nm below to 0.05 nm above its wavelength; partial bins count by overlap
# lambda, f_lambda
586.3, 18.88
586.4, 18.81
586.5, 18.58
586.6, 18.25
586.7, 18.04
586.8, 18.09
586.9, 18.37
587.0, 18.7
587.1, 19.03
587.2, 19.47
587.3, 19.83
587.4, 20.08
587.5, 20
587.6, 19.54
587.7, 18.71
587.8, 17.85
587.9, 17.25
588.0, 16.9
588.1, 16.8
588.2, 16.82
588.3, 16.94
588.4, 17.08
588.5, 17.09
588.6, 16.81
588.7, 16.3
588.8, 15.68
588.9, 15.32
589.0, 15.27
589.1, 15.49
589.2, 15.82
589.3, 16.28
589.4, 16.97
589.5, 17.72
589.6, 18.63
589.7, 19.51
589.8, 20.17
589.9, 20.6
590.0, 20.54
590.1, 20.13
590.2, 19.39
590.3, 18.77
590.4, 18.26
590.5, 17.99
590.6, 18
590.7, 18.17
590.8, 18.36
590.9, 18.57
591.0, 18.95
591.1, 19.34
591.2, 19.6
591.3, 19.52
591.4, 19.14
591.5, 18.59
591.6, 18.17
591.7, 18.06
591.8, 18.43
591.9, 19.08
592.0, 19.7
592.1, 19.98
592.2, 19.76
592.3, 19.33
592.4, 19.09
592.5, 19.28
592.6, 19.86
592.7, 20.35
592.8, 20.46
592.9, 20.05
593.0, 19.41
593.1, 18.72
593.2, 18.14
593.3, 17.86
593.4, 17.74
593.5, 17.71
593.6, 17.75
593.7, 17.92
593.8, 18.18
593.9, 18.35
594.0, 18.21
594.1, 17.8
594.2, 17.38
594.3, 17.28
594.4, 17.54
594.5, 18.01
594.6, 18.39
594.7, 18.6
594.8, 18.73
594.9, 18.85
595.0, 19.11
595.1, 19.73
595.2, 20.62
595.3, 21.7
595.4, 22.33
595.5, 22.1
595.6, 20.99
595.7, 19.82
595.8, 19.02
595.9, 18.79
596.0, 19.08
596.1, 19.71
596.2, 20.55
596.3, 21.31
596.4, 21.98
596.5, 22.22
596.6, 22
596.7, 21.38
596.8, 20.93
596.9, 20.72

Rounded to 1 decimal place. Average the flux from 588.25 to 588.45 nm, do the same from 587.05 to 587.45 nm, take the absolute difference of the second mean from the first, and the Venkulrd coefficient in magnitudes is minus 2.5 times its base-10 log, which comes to -1.0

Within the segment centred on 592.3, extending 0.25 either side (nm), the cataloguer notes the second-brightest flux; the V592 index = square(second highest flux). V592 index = 390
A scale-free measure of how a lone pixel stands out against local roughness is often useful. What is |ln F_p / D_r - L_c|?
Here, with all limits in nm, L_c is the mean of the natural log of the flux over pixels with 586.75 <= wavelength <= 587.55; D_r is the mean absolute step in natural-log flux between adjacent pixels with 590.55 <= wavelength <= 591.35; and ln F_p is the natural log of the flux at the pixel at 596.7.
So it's 237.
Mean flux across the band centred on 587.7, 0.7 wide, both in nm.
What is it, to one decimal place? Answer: 18.6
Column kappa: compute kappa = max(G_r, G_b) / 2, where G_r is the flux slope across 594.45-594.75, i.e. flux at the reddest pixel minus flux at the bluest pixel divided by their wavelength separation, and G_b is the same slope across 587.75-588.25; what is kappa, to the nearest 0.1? 1.5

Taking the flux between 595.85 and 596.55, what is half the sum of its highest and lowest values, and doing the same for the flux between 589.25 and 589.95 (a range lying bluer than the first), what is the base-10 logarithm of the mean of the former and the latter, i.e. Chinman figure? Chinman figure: 1.29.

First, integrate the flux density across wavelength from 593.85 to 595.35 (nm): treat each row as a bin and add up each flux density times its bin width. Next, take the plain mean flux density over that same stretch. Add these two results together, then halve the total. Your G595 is 23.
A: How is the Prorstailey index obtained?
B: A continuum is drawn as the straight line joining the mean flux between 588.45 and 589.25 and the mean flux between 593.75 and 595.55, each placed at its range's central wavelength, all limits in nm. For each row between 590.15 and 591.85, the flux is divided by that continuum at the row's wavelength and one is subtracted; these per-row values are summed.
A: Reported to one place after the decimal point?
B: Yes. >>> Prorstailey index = 1.5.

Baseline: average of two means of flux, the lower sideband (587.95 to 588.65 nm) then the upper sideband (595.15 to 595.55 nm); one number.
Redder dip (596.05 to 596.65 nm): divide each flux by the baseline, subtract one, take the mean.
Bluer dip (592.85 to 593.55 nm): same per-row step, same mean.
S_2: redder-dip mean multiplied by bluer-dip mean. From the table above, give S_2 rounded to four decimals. -0.0042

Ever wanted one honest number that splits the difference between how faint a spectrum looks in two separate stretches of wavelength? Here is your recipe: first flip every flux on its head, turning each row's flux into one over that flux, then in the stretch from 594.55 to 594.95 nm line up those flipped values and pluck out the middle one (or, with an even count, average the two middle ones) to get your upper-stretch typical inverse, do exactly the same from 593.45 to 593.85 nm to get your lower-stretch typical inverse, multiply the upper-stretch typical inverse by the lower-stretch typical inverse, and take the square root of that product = 0.0548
